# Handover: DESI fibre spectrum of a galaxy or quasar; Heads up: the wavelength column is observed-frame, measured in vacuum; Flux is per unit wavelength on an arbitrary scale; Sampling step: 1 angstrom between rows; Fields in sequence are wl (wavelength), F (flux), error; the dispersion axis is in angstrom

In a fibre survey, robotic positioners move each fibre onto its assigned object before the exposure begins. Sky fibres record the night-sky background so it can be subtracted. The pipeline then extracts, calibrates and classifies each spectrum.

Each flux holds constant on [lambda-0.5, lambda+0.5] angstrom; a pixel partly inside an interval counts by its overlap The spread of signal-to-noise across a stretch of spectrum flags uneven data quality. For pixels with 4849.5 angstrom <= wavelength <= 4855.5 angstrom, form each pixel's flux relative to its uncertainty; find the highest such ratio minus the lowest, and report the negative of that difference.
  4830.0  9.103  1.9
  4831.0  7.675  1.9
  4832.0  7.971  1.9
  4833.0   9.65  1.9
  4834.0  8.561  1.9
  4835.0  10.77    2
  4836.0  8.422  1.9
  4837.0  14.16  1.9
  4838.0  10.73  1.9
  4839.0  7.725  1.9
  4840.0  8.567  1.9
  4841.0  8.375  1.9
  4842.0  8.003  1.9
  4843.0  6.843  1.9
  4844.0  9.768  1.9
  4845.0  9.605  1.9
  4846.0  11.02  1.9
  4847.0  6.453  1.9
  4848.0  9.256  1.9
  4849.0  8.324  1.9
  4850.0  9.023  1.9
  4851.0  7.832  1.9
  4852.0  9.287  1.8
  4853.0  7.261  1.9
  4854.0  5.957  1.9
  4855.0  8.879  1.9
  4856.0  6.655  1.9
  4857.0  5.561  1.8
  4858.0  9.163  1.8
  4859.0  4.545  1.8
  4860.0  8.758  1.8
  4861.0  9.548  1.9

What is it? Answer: -2.0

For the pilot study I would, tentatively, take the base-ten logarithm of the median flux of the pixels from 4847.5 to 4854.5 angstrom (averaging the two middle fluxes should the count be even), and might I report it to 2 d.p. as 0.92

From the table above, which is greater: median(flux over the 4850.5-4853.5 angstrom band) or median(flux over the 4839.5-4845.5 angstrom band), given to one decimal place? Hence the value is 8.5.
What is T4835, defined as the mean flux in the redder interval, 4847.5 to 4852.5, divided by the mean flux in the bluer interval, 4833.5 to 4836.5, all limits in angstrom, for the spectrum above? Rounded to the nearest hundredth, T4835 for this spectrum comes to 0.95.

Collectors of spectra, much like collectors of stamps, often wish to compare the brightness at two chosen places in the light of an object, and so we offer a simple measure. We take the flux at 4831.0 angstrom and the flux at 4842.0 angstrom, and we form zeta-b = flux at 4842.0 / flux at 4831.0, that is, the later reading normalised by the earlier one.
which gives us 1.0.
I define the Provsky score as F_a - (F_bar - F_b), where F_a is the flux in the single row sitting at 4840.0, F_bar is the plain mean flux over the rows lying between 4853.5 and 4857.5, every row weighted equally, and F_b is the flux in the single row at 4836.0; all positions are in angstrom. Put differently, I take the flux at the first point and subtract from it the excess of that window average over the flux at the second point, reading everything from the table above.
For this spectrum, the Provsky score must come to 10.2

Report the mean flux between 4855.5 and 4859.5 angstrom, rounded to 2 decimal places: 6.48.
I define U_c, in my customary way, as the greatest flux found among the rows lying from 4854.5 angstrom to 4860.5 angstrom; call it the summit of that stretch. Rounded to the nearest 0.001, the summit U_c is 9.163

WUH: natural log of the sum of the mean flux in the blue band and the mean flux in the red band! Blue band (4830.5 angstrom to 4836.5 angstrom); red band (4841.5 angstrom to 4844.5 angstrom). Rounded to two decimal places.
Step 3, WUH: 2.84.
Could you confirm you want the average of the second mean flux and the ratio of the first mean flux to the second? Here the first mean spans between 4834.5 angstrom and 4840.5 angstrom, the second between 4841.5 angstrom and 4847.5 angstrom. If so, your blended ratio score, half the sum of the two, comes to 4.9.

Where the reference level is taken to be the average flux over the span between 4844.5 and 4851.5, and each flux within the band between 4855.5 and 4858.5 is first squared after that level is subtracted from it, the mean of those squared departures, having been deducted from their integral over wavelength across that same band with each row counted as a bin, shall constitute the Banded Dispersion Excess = 10.1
